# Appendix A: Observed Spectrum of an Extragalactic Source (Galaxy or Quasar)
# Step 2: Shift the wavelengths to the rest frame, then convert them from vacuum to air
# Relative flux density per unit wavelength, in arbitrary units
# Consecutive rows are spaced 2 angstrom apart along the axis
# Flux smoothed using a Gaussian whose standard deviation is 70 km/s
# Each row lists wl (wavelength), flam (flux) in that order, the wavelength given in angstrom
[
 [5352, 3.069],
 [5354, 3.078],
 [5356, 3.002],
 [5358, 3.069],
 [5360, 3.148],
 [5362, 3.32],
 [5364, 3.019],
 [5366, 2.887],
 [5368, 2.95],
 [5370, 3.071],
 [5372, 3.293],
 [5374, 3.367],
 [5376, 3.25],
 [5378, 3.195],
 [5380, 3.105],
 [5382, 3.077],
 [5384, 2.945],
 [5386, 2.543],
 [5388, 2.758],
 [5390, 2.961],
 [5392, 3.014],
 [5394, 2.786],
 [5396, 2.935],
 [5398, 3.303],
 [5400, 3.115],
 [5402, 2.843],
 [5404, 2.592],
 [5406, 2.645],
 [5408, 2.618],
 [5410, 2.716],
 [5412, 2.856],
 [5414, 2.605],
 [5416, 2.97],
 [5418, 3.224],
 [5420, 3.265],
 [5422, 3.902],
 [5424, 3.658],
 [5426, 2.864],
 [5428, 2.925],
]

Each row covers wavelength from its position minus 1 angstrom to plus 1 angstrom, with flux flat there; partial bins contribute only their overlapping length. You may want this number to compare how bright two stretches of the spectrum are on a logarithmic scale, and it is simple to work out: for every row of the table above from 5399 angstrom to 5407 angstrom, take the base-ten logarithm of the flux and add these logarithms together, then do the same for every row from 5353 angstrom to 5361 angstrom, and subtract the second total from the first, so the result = -0.17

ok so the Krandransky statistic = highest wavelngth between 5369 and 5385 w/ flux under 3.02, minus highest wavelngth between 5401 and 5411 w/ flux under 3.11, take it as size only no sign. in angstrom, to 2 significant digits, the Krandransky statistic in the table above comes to 26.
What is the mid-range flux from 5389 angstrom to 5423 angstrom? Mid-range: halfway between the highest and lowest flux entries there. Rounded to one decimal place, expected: 3.2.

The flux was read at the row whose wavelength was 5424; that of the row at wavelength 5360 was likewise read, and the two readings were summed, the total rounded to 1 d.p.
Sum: 6.8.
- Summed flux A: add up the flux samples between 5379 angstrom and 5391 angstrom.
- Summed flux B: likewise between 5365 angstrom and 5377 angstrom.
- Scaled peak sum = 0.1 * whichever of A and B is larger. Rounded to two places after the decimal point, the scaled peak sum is 1.88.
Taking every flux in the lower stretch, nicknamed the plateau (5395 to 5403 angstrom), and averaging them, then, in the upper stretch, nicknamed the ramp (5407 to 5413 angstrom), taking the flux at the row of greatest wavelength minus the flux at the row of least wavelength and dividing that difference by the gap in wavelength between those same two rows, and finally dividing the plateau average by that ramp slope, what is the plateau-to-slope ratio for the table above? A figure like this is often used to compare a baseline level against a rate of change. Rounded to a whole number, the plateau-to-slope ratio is 51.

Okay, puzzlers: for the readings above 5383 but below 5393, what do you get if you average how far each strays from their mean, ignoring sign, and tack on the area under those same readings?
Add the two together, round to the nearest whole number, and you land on 29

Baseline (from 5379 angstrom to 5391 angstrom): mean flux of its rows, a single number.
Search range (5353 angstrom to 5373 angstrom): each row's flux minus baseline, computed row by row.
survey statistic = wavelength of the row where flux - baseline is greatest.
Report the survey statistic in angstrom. 5362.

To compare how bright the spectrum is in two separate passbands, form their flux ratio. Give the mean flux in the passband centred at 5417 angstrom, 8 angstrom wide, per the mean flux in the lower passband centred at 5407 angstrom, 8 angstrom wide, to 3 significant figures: 1.14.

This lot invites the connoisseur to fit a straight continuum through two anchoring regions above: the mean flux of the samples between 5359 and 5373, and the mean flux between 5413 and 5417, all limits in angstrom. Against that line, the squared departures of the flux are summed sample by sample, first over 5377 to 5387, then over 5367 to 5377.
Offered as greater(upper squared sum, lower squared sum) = 0.23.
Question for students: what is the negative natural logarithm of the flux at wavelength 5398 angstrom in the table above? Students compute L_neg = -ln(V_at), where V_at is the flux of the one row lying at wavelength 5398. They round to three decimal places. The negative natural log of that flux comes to -1.195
